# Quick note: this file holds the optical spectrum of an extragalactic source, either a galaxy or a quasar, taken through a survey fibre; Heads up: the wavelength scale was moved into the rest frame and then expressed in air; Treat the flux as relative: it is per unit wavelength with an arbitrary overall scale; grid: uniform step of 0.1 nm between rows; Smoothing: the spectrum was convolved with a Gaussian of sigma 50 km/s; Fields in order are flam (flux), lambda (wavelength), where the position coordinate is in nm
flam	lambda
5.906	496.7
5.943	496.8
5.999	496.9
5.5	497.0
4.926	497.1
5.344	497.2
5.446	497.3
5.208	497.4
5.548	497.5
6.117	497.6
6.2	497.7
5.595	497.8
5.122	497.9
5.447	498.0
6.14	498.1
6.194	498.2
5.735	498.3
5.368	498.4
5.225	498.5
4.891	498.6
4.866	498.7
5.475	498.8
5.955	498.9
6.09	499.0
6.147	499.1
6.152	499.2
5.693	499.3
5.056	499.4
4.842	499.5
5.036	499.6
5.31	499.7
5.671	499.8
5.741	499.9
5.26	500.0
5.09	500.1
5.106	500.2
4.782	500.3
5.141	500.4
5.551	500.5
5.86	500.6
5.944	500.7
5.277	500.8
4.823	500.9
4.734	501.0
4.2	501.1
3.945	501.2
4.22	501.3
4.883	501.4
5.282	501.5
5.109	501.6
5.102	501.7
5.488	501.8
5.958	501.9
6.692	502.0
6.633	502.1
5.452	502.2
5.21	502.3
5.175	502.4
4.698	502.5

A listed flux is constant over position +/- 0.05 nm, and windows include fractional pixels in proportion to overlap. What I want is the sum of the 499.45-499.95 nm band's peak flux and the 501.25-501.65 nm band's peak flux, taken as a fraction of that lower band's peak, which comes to 1.92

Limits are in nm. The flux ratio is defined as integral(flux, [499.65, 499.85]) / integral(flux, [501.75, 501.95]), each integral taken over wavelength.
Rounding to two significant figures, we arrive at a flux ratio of 0.96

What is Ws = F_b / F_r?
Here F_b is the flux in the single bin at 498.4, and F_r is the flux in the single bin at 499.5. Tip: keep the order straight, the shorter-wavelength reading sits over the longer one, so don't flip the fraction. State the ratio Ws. 1.109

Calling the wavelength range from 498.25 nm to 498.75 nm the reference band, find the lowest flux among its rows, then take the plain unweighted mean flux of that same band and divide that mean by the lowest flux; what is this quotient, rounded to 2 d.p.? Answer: 1.07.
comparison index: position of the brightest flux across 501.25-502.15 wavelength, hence 502.0 nm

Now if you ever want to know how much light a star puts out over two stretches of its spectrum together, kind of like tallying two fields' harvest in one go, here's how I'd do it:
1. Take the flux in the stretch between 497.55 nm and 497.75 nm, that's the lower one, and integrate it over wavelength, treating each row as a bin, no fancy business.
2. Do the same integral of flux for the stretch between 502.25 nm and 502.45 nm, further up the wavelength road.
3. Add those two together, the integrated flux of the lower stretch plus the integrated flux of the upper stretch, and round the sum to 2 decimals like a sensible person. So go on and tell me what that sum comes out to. 2.27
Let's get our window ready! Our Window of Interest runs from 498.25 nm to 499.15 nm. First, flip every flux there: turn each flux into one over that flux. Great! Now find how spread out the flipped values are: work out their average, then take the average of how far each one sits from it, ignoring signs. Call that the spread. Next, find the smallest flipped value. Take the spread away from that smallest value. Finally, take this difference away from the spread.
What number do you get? -0.136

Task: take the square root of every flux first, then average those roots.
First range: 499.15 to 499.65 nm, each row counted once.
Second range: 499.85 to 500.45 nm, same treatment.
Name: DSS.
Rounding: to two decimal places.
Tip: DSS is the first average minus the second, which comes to 0.04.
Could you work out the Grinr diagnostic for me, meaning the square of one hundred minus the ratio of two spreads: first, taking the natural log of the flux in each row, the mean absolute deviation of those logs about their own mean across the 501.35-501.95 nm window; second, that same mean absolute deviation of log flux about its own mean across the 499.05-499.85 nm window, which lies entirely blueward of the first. 9868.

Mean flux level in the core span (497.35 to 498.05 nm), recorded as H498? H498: 5.6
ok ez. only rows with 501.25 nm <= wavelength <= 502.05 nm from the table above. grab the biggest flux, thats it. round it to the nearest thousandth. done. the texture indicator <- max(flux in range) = 6.692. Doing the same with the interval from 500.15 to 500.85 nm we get 5.944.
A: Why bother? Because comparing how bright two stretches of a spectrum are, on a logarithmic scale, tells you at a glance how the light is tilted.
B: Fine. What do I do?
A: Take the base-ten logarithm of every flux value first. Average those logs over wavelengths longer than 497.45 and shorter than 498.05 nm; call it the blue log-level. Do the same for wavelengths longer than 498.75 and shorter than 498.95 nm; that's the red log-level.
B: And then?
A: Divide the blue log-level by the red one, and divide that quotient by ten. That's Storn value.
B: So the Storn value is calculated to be 0.099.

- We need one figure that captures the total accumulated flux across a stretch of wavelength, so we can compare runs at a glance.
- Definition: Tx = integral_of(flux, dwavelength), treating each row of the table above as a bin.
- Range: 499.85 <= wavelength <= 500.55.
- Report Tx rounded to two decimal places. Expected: 3.67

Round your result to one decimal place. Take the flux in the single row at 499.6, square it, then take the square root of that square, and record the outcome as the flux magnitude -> 5.0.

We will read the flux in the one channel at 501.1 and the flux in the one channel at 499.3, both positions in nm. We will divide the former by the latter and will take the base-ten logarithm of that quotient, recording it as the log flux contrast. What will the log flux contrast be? -0.13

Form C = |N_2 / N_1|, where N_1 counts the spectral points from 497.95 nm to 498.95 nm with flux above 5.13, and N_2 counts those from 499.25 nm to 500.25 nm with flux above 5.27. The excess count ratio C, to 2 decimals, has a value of 0.50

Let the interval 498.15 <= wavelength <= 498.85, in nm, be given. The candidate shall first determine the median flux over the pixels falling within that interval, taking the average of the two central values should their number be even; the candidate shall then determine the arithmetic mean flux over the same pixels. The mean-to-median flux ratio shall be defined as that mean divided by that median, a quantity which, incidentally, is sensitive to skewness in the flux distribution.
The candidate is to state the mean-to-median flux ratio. 1.00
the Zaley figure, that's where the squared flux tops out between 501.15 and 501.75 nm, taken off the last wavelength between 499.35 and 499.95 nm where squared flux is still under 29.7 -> -1.80 nm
